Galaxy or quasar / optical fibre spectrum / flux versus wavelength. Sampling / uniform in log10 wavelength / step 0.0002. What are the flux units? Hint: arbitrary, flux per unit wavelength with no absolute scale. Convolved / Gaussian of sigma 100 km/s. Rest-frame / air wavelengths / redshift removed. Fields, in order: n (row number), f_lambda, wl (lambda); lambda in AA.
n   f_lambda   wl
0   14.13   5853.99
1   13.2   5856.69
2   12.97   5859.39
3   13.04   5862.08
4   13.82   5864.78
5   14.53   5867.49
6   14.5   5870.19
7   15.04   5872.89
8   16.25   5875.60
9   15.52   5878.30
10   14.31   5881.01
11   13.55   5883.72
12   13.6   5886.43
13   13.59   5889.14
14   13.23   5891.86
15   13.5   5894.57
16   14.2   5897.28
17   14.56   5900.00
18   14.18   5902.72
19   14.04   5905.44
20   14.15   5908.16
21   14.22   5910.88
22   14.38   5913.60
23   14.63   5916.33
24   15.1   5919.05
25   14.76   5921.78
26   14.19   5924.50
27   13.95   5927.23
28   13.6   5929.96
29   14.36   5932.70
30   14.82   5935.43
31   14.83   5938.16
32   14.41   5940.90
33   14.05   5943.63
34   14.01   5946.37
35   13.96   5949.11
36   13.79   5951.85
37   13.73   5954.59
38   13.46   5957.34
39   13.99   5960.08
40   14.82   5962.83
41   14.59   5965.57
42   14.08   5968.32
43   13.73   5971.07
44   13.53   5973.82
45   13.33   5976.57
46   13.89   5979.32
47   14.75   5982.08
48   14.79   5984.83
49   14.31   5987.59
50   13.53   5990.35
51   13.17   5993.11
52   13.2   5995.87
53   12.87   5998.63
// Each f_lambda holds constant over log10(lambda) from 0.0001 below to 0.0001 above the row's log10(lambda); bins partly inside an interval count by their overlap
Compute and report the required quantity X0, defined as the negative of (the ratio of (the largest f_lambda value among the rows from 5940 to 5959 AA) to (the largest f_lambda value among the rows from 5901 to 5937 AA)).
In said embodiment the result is -0.95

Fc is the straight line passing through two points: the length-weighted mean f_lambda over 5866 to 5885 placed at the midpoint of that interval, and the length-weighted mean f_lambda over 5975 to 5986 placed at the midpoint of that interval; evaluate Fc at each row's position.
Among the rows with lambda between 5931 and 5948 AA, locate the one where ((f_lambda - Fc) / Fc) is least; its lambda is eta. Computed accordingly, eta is 5946.37 AA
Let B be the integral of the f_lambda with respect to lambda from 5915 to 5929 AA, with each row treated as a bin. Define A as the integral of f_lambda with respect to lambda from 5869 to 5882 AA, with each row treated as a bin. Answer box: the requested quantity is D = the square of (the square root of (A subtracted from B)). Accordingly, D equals 6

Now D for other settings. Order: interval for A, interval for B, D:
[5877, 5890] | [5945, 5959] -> 9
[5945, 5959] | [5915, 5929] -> 10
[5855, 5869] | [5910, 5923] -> 1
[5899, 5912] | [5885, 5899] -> 6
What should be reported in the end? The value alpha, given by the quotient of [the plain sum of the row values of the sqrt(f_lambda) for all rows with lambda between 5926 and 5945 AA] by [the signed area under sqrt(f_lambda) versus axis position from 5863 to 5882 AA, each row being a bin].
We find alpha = 0.362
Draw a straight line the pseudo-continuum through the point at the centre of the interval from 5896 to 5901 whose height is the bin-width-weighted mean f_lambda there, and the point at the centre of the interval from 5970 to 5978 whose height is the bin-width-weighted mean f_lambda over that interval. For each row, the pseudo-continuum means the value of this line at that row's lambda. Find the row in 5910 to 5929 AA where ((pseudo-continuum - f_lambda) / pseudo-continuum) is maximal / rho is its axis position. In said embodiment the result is 5927.23 AA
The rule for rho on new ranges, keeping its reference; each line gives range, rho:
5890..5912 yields 5891.86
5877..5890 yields 5883.72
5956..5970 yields 5957.34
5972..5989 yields 5976.57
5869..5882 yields 5881.01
